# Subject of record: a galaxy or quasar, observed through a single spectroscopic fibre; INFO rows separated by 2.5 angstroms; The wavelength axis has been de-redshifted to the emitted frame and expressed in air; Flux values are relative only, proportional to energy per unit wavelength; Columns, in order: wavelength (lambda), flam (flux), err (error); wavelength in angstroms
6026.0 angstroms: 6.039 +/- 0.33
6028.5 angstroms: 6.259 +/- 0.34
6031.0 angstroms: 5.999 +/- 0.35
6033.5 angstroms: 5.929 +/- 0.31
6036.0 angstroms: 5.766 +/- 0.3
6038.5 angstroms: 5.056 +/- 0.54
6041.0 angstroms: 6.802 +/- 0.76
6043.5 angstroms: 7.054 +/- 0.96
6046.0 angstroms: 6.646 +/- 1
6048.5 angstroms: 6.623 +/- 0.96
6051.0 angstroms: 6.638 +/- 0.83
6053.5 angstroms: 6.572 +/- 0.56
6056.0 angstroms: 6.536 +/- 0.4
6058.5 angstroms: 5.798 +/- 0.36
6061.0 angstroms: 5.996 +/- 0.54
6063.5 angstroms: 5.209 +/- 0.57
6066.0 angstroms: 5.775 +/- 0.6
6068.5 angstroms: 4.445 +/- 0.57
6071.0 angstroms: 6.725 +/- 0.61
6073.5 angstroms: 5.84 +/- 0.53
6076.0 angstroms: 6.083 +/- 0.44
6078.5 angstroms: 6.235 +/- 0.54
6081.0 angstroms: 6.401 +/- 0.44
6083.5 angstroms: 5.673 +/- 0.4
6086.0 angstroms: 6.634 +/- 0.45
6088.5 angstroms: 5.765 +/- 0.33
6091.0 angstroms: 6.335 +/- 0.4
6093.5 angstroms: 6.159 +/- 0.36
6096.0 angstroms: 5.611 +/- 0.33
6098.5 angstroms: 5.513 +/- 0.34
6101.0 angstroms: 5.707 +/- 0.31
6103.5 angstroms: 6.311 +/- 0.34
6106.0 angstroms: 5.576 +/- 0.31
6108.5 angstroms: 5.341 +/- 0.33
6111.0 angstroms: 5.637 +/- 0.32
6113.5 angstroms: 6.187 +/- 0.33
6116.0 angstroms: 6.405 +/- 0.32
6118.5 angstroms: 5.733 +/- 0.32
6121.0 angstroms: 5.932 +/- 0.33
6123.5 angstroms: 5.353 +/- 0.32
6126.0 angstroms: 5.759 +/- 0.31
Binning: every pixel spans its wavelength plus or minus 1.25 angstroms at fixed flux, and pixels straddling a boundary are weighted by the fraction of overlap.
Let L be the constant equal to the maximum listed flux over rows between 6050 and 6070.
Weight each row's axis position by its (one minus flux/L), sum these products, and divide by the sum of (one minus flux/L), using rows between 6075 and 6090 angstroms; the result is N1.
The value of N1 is 6082.7 angstroms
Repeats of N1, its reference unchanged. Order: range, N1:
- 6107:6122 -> 6113.8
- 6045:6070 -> 6064.4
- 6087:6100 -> 6094.3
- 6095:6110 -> 6102.4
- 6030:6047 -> 6034.4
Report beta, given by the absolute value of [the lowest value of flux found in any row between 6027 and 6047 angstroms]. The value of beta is 5.06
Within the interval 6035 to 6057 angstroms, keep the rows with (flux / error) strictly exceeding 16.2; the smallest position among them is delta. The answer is 6036.0 angstroms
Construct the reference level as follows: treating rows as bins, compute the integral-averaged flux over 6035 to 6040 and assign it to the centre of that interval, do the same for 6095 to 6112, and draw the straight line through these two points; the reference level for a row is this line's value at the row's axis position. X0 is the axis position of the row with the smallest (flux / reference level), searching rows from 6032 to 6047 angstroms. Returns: 6038.5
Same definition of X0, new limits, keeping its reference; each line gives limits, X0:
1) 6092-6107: 6098.5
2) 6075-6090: 6083.5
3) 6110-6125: 6123.5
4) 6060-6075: 6068.5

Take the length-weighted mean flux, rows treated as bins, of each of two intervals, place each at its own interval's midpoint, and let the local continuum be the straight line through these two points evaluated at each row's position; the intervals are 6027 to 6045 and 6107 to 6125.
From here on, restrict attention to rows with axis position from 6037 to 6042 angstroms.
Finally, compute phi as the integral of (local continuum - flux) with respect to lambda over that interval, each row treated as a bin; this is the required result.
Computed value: 1.2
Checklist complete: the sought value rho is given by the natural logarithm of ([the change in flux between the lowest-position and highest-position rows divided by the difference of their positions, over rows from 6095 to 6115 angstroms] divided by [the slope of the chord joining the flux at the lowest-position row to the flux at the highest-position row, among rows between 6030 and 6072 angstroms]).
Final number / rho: 0.60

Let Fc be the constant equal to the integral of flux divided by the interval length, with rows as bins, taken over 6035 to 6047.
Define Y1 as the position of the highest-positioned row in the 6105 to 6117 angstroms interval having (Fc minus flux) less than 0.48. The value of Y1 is 6116.0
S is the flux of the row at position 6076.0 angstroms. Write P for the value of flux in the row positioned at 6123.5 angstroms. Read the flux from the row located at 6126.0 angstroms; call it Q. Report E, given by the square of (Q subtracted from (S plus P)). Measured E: 32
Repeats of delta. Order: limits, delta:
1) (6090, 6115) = 6093.5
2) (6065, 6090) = 6088.5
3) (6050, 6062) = 6056.0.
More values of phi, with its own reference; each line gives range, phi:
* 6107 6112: 1.7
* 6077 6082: -1.8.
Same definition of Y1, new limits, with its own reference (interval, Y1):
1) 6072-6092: 6091.0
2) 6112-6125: 6121.0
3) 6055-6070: 6061.0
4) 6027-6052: 6051.0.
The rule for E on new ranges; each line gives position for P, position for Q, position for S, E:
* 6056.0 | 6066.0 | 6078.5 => 49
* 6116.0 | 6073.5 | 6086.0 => 52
